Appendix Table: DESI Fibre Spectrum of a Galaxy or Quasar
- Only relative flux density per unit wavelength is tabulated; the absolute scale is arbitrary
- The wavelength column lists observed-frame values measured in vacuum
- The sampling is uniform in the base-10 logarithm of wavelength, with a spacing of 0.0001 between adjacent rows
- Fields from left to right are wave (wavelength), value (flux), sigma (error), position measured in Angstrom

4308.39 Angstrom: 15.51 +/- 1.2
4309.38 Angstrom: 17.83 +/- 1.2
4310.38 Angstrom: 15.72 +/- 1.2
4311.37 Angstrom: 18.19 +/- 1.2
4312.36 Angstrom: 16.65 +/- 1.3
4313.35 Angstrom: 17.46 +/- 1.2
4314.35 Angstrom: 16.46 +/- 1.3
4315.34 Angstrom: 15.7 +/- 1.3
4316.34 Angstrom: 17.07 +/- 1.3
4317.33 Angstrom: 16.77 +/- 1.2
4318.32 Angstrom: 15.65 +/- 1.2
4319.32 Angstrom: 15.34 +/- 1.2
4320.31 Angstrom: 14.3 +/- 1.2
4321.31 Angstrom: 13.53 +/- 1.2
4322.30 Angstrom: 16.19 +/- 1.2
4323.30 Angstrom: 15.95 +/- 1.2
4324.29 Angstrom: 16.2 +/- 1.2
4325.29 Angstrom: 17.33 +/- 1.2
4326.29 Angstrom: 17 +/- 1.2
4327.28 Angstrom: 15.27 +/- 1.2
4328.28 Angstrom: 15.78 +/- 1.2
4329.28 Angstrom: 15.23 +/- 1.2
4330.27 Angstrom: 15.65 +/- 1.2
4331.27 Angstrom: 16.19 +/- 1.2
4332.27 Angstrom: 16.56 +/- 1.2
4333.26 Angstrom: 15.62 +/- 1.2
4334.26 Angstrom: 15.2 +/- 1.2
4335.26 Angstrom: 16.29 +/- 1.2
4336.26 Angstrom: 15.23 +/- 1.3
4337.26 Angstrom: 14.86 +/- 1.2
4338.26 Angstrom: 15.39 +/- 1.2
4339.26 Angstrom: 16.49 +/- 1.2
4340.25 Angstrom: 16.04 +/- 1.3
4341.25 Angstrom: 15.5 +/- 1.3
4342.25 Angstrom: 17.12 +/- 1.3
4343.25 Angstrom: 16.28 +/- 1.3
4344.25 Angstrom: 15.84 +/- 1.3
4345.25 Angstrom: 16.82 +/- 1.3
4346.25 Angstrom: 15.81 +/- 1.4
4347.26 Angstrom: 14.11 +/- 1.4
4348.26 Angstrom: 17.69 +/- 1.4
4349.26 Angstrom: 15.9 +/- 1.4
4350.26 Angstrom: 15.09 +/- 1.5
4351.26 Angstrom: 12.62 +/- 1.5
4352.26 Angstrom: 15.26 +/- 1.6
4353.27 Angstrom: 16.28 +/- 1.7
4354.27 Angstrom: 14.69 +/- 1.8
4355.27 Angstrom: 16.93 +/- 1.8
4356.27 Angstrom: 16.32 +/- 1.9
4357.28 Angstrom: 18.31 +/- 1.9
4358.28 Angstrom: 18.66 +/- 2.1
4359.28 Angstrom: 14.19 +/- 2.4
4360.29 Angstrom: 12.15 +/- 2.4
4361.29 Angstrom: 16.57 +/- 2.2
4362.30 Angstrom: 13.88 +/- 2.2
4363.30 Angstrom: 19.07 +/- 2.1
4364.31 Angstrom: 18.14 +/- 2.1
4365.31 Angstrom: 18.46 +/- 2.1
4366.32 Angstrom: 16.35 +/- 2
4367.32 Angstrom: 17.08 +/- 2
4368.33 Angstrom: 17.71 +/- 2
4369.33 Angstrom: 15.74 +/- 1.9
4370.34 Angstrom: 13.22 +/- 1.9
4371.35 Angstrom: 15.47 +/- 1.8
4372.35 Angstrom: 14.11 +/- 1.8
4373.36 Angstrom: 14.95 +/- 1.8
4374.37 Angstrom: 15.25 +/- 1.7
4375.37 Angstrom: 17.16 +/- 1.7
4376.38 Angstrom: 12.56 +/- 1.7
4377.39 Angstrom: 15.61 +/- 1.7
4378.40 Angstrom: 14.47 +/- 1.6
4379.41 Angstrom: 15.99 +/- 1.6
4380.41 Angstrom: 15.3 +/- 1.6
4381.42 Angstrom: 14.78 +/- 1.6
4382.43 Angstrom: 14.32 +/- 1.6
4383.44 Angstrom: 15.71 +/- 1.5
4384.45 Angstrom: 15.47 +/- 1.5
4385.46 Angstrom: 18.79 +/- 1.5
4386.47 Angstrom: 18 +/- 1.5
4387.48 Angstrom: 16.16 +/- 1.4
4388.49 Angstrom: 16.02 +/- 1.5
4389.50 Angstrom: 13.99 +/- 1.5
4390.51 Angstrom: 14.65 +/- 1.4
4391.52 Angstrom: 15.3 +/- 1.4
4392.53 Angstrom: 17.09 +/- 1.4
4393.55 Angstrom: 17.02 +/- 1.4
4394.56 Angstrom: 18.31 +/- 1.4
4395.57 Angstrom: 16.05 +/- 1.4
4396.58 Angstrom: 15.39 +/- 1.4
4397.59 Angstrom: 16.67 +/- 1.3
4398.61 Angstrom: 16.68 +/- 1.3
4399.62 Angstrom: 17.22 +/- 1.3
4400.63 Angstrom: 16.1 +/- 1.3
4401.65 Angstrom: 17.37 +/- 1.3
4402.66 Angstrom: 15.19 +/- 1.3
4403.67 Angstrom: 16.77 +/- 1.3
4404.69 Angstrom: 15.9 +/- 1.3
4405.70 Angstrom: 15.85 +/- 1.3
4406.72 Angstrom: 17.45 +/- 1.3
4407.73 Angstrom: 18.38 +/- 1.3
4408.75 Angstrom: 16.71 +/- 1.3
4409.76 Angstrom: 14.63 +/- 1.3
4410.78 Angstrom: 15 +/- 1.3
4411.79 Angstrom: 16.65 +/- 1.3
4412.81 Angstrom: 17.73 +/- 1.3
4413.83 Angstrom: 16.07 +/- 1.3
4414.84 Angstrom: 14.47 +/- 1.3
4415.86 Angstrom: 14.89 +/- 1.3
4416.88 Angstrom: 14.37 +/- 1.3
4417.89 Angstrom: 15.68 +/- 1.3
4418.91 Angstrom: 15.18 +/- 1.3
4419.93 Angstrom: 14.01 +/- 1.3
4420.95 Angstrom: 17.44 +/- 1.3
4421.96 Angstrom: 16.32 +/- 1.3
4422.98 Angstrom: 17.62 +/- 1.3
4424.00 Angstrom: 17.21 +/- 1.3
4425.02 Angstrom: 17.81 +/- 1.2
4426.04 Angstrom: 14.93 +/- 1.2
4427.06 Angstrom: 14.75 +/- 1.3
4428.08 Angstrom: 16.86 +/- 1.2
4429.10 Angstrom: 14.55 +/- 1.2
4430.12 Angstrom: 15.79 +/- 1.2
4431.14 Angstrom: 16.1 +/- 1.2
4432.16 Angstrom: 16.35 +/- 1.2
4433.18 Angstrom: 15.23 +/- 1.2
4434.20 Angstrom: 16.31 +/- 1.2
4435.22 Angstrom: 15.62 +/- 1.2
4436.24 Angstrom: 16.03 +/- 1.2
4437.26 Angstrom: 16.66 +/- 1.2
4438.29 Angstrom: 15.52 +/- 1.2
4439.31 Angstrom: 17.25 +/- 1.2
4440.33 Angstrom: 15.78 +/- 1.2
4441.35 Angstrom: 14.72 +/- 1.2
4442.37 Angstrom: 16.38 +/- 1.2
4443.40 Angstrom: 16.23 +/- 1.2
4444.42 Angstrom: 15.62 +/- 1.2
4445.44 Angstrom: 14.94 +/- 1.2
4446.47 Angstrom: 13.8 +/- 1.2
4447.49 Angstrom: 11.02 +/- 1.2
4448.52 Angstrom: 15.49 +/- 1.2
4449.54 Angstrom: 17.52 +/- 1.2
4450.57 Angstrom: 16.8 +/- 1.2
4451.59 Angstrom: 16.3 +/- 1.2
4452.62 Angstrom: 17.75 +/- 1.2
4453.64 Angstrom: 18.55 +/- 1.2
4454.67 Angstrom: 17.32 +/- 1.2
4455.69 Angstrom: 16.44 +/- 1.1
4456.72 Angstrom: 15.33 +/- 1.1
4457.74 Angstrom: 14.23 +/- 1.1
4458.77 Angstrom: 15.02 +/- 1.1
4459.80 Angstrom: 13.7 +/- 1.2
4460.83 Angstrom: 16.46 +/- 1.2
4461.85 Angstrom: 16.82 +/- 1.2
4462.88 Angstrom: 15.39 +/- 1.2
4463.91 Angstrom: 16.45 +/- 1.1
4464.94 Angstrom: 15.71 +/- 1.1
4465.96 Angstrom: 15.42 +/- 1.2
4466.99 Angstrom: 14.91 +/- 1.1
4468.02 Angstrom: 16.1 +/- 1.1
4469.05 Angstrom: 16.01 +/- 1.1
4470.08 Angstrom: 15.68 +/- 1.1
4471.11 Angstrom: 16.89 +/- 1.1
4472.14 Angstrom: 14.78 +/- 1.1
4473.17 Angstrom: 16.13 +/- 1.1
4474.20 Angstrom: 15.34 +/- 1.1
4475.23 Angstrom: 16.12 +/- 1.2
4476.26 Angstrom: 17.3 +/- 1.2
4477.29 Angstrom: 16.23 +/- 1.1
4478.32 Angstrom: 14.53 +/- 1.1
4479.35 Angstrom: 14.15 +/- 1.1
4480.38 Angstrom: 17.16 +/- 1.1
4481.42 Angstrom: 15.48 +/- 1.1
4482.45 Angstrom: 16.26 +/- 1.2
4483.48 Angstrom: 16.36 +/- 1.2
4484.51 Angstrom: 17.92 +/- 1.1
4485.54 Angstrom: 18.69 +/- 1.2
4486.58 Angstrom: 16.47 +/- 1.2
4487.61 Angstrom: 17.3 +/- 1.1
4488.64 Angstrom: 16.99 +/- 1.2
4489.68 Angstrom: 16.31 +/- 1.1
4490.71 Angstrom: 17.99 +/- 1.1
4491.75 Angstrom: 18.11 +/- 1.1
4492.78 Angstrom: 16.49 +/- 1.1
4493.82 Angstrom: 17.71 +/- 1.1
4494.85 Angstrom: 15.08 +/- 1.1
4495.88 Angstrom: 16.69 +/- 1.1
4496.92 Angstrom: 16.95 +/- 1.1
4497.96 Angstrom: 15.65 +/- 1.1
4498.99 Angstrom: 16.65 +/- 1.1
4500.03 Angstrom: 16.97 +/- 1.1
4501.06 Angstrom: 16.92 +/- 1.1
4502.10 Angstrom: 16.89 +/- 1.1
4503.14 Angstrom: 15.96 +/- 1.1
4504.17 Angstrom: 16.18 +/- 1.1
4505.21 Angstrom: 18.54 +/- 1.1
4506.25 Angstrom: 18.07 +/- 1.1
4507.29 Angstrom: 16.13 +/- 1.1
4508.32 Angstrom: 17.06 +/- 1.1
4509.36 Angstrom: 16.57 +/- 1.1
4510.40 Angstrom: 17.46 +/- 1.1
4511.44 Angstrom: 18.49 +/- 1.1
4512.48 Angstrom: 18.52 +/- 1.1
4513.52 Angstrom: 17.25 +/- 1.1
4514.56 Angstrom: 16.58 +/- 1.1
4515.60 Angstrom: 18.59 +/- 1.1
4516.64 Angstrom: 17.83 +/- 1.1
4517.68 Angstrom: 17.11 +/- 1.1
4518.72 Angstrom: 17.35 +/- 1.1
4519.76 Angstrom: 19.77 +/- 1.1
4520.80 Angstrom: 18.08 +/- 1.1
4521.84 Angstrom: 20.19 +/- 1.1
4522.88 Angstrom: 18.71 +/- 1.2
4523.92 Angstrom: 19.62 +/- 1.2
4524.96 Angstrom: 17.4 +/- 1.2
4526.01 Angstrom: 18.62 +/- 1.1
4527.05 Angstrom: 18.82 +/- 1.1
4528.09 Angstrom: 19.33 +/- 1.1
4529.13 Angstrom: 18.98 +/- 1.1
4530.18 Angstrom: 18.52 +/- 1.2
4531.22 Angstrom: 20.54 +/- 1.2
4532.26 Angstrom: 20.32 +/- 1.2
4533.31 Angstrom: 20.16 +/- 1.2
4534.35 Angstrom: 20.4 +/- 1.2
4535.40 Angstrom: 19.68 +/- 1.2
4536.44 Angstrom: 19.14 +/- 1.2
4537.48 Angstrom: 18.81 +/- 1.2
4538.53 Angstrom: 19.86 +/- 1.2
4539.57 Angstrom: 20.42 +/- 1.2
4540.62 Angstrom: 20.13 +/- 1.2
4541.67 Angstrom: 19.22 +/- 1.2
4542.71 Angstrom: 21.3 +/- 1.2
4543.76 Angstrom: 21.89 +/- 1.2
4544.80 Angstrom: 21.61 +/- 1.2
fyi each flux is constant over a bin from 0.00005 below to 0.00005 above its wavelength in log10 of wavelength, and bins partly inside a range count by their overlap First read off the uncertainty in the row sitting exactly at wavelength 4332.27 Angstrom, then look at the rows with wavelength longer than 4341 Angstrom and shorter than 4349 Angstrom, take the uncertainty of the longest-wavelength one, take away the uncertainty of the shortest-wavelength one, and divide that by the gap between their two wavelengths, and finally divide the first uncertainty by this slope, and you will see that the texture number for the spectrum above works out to 84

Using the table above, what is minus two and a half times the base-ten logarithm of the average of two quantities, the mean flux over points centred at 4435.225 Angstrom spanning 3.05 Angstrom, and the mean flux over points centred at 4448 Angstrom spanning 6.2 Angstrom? -2.97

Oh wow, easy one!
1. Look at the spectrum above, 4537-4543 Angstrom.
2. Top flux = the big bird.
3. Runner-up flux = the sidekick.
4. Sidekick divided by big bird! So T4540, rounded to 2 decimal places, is 0.96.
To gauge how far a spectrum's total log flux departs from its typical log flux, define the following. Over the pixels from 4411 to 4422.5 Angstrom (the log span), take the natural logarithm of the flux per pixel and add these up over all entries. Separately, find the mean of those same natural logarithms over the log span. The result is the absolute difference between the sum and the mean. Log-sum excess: 27.5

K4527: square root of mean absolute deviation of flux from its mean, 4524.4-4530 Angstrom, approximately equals 0.70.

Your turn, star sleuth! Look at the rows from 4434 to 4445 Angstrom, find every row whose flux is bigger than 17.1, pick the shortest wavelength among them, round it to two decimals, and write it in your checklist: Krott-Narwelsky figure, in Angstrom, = 4439.31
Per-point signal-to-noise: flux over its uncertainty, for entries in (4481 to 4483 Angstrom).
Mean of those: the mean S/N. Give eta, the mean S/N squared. 191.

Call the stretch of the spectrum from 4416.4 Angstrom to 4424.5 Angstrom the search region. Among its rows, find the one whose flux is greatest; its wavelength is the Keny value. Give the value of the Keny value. 4422.98 Angstrom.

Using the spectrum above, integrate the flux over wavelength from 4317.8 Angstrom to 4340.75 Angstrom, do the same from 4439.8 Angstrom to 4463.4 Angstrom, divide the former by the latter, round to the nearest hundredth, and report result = 0.97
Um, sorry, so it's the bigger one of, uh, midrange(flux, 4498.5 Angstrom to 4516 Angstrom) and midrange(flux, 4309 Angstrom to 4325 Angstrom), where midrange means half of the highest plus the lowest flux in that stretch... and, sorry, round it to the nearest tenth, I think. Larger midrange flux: 17.3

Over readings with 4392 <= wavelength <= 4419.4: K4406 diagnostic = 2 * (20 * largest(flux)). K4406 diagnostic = 735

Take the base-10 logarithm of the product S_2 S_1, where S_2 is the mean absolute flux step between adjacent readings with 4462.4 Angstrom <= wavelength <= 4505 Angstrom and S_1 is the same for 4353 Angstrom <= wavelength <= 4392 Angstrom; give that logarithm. 0.23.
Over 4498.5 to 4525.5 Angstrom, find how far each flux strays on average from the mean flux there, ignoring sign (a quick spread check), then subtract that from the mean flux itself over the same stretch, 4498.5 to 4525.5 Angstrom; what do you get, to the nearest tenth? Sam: 16.7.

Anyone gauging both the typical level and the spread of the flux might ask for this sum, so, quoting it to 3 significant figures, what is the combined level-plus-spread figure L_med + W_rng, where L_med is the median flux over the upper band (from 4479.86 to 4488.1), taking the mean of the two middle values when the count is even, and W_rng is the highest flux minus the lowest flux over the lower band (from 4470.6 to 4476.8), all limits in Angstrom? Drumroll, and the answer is 19.3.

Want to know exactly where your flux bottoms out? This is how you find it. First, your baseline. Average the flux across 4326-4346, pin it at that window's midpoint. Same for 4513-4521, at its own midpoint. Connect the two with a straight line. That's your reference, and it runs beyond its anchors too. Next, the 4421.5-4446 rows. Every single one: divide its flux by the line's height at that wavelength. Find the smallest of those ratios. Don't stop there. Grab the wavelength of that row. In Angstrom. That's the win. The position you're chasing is 4429.10 Angstrom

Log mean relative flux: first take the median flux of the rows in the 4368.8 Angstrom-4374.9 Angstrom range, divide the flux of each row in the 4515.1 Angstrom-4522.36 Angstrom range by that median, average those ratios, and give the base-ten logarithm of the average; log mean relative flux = 0.086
